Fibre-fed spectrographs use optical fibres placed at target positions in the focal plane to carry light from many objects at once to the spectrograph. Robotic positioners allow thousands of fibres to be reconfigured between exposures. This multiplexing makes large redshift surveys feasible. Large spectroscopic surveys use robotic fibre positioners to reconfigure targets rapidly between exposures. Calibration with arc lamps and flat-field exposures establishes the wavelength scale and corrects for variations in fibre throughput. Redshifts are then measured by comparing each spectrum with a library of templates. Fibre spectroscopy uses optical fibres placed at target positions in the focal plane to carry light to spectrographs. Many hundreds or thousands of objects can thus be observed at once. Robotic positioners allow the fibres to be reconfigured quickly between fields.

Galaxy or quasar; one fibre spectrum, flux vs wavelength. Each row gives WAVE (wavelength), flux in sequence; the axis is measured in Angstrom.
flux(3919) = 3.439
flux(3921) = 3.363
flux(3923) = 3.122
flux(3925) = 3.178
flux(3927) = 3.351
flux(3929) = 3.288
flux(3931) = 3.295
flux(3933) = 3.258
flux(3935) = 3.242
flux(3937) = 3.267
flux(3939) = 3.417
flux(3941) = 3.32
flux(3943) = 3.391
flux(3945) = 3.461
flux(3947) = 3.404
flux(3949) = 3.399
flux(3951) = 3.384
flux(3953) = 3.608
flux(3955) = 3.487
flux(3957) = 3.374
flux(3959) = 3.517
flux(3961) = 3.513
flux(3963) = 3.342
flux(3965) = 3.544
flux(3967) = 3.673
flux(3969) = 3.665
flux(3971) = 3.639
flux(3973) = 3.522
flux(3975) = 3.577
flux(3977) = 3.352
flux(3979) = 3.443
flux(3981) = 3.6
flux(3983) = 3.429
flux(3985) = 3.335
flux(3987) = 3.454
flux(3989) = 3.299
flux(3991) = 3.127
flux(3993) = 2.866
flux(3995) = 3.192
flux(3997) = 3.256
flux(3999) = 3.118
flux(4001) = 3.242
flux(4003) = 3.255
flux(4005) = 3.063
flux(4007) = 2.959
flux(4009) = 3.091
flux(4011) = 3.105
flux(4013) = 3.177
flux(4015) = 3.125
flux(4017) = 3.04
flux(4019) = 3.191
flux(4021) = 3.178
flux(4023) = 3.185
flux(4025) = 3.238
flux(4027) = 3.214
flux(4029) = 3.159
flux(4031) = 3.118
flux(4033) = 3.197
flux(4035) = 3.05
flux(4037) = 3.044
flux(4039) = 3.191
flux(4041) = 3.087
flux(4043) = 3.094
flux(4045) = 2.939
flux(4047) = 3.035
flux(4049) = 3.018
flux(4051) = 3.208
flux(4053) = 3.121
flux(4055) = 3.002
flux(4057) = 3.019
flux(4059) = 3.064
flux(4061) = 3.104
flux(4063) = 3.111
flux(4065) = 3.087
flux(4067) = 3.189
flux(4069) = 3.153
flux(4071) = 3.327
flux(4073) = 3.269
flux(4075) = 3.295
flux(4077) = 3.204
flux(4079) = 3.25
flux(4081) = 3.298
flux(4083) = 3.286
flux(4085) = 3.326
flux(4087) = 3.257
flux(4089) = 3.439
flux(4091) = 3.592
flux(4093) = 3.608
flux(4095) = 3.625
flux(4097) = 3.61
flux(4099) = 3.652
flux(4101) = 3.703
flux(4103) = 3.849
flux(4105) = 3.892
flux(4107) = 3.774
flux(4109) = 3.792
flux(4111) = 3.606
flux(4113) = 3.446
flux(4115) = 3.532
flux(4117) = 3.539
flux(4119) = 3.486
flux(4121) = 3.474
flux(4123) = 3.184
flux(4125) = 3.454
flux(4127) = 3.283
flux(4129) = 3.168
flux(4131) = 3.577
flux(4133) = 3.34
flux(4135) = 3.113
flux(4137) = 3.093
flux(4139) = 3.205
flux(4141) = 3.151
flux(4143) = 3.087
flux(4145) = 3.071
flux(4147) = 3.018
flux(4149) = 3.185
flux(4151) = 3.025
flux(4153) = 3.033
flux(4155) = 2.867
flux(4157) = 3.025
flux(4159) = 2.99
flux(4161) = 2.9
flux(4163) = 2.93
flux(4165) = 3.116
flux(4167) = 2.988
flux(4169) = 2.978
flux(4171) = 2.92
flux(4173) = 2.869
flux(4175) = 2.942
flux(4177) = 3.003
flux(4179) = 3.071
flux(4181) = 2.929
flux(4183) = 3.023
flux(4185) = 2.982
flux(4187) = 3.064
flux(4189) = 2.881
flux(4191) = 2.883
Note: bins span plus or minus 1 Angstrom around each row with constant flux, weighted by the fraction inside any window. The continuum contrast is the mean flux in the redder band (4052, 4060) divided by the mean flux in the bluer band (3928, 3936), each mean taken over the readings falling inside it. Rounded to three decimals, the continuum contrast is 0.933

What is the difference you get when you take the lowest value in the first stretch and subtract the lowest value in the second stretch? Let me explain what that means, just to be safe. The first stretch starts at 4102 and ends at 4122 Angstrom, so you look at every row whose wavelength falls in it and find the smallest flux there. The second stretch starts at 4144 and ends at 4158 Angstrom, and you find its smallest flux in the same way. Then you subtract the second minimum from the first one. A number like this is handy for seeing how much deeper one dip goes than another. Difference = 0.6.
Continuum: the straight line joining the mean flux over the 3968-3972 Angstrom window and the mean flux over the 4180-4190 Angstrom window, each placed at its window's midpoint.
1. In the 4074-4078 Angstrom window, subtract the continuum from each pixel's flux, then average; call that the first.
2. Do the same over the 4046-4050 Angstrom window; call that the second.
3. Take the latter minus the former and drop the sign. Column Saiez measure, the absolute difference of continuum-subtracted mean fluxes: 0.3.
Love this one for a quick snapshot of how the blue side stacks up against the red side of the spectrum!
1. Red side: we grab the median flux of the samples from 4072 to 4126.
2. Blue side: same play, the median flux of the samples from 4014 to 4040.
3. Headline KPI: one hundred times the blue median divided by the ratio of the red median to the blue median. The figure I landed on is 290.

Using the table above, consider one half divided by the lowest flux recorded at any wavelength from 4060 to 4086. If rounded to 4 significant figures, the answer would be 0.1620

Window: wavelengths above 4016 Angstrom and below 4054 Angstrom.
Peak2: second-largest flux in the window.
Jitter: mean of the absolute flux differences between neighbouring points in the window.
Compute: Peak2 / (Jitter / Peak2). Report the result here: 135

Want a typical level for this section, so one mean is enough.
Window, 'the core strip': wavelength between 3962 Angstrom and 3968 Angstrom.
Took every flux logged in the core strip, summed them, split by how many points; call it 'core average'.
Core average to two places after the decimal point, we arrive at 3.52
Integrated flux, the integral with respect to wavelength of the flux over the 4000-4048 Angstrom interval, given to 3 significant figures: 150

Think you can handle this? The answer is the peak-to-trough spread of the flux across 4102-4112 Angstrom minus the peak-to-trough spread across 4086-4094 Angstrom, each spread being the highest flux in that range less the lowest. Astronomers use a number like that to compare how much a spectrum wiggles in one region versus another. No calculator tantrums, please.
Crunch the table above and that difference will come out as -0.065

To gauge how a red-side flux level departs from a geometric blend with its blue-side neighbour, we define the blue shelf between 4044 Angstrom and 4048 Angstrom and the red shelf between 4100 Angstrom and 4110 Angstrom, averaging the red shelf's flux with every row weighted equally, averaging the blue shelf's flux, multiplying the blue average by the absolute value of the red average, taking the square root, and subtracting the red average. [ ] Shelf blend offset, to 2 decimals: -0.43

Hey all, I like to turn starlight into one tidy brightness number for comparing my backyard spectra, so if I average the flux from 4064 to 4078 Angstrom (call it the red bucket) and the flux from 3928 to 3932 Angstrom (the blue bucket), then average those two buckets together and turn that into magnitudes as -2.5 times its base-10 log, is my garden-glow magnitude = -1.28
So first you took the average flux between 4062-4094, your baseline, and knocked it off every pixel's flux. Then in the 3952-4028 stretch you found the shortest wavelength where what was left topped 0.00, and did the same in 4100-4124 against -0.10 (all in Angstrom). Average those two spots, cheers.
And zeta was 4027 Angstrom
